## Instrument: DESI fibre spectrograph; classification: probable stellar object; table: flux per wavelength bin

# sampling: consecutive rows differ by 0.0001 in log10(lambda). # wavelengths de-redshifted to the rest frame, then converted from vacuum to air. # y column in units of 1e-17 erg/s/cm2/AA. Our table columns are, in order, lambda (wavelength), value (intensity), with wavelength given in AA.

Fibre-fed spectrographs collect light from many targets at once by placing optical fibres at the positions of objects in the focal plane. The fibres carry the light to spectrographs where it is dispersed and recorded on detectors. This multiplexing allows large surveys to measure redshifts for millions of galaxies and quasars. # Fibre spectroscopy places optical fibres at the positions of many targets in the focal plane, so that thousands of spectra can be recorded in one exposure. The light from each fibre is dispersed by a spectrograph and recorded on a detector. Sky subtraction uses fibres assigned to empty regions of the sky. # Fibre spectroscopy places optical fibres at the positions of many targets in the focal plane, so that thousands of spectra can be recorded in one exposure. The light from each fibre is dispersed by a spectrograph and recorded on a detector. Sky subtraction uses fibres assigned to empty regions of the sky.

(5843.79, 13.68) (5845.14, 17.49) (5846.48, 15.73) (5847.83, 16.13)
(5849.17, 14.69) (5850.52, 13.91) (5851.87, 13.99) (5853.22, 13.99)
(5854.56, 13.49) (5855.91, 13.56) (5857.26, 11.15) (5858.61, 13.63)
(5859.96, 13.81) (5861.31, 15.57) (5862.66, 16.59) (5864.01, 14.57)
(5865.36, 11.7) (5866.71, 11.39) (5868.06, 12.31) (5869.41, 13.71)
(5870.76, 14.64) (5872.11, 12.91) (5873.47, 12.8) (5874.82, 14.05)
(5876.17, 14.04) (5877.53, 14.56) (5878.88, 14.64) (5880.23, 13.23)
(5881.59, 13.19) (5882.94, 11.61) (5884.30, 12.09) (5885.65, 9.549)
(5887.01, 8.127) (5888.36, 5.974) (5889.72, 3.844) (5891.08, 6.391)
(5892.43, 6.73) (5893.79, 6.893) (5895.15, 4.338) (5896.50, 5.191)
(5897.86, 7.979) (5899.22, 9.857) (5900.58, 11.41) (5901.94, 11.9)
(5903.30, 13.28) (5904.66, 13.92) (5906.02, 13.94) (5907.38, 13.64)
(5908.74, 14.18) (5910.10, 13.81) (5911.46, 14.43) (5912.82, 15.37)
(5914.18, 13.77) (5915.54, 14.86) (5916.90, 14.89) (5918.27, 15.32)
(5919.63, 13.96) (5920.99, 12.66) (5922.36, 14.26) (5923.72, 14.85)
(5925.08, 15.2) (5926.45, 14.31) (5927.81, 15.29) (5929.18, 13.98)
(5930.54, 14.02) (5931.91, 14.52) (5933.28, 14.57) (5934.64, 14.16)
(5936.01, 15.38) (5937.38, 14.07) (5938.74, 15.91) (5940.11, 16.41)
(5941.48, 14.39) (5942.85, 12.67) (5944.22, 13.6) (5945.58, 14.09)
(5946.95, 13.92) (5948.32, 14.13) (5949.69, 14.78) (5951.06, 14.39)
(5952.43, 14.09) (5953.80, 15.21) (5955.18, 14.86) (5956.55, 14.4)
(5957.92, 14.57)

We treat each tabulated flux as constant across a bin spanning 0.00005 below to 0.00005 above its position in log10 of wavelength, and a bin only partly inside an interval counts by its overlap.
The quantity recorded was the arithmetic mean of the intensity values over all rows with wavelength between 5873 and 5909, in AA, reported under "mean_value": 10.6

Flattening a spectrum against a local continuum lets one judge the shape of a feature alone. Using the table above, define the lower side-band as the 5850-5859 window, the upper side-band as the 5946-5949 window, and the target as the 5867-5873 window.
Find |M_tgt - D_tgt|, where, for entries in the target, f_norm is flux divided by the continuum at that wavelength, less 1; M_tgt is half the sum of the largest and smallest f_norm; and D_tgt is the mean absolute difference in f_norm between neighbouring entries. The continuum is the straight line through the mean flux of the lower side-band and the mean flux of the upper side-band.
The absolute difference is 0.10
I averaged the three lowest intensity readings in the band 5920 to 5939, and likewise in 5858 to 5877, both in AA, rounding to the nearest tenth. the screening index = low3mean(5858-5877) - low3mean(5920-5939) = -1.8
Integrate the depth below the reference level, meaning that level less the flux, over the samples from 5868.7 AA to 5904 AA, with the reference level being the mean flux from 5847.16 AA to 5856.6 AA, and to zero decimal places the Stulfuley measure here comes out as 132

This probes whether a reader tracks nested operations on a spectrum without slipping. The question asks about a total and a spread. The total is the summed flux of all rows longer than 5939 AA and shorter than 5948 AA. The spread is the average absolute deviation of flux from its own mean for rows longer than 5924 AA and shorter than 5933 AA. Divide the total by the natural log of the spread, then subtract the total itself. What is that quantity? -195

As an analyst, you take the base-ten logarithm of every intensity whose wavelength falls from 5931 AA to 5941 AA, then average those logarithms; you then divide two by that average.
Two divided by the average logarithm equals 1.70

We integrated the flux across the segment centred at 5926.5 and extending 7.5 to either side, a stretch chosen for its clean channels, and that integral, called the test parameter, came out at 215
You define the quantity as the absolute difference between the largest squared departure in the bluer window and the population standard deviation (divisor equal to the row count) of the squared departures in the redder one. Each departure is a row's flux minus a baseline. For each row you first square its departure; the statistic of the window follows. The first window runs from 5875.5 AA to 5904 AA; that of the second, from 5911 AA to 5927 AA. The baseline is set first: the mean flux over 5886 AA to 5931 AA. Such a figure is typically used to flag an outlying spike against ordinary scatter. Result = 59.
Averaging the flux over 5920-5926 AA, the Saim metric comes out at 14.2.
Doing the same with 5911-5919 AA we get 14.8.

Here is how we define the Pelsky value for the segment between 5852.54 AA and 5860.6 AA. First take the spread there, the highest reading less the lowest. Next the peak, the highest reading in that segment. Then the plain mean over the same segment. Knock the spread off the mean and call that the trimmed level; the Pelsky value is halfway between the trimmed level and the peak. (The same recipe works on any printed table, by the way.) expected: 12.2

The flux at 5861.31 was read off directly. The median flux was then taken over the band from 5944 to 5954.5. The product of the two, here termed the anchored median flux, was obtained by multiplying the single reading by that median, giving 220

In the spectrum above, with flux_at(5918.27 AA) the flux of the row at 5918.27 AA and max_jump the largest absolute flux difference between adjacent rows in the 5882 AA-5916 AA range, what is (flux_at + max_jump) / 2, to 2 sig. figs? 9.1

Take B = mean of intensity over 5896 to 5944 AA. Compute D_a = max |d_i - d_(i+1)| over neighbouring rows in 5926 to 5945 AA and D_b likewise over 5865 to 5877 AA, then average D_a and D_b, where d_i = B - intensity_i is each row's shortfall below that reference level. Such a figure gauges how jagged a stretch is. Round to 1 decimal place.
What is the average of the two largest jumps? 1.9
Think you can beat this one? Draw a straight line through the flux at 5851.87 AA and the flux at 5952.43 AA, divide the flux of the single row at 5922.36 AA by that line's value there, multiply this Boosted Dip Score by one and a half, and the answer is 1.52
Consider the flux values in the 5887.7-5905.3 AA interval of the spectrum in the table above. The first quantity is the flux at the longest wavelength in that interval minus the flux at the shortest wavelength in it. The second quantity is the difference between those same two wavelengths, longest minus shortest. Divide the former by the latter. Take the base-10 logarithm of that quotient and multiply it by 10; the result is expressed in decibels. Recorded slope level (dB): -3.1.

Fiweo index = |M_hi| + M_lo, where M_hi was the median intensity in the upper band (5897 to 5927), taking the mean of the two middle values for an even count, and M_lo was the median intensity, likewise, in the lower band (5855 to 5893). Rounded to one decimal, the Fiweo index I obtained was 27.0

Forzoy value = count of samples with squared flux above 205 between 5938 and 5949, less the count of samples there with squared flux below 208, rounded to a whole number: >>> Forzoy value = -3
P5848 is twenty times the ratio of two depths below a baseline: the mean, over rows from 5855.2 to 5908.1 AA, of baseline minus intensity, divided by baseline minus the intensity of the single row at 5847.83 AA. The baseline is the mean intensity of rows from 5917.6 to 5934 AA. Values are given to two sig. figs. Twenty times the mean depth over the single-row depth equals -34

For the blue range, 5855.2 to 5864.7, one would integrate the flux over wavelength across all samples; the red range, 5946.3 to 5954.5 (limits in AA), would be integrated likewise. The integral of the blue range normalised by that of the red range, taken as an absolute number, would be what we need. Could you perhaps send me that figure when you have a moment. 1.1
